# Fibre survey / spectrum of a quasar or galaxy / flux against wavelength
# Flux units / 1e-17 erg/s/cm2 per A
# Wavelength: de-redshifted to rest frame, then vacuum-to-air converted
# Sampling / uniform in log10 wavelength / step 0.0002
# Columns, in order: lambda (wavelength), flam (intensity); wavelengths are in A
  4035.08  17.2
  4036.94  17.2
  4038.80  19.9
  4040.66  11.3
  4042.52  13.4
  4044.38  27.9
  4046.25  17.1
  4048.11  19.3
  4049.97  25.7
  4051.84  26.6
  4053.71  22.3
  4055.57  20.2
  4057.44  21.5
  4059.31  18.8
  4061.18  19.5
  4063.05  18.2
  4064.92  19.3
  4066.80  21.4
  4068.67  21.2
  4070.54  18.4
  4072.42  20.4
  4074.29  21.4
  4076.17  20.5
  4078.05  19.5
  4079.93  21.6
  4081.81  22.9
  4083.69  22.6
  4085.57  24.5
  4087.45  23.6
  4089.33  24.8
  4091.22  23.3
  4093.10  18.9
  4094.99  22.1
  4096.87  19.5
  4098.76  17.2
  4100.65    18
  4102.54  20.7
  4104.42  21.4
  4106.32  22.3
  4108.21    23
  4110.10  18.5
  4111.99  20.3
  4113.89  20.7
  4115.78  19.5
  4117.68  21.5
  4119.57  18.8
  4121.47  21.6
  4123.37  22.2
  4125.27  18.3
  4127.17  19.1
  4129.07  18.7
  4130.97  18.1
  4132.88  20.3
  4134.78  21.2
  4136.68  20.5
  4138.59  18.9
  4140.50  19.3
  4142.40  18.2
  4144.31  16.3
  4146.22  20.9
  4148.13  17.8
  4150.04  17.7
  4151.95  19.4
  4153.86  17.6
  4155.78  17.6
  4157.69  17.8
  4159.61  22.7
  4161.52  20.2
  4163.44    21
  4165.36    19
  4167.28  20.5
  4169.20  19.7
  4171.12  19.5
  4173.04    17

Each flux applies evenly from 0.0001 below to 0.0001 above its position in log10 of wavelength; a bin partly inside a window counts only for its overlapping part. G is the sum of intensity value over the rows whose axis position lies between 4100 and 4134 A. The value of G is 363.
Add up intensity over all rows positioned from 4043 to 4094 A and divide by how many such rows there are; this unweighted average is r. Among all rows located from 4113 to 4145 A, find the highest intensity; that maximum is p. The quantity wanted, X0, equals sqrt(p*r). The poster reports 21.9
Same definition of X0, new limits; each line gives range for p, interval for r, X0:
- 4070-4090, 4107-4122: 22.5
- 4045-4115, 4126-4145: 22.5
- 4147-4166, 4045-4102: 21.8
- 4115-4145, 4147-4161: 20.4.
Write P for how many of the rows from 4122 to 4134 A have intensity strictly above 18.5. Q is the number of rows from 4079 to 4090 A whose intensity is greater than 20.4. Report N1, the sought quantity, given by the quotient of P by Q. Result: 0.7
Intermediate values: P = 4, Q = 6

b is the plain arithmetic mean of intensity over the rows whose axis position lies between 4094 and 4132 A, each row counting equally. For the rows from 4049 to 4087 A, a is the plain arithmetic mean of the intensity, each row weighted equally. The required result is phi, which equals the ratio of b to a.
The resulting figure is 0.94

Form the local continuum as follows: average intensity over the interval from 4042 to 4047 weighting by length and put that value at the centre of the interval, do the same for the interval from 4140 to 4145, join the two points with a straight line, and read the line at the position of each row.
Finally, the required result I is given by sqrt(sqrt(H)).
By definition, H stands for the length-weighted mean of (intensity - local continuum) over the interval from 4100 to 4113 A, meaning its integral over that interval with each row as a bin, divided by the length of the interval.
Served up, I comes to 1.18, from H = 2.0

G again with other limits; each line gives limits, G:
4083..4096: 160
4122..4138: 158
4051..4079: 309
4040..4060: 224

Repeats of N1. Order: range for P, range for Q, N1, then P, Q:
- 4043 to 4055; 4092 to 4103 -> 2.5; 5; 2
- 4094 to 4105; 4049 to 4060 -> 1.0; 4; 4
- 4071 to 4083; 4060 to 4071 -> 3.0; 6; 2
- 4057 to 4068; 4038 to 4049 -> 5.0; 5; 1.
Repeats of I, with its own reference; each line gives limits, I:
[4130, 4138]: 1.17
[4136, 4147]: 1.00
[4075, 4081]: 1.07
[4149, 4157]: 0.78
